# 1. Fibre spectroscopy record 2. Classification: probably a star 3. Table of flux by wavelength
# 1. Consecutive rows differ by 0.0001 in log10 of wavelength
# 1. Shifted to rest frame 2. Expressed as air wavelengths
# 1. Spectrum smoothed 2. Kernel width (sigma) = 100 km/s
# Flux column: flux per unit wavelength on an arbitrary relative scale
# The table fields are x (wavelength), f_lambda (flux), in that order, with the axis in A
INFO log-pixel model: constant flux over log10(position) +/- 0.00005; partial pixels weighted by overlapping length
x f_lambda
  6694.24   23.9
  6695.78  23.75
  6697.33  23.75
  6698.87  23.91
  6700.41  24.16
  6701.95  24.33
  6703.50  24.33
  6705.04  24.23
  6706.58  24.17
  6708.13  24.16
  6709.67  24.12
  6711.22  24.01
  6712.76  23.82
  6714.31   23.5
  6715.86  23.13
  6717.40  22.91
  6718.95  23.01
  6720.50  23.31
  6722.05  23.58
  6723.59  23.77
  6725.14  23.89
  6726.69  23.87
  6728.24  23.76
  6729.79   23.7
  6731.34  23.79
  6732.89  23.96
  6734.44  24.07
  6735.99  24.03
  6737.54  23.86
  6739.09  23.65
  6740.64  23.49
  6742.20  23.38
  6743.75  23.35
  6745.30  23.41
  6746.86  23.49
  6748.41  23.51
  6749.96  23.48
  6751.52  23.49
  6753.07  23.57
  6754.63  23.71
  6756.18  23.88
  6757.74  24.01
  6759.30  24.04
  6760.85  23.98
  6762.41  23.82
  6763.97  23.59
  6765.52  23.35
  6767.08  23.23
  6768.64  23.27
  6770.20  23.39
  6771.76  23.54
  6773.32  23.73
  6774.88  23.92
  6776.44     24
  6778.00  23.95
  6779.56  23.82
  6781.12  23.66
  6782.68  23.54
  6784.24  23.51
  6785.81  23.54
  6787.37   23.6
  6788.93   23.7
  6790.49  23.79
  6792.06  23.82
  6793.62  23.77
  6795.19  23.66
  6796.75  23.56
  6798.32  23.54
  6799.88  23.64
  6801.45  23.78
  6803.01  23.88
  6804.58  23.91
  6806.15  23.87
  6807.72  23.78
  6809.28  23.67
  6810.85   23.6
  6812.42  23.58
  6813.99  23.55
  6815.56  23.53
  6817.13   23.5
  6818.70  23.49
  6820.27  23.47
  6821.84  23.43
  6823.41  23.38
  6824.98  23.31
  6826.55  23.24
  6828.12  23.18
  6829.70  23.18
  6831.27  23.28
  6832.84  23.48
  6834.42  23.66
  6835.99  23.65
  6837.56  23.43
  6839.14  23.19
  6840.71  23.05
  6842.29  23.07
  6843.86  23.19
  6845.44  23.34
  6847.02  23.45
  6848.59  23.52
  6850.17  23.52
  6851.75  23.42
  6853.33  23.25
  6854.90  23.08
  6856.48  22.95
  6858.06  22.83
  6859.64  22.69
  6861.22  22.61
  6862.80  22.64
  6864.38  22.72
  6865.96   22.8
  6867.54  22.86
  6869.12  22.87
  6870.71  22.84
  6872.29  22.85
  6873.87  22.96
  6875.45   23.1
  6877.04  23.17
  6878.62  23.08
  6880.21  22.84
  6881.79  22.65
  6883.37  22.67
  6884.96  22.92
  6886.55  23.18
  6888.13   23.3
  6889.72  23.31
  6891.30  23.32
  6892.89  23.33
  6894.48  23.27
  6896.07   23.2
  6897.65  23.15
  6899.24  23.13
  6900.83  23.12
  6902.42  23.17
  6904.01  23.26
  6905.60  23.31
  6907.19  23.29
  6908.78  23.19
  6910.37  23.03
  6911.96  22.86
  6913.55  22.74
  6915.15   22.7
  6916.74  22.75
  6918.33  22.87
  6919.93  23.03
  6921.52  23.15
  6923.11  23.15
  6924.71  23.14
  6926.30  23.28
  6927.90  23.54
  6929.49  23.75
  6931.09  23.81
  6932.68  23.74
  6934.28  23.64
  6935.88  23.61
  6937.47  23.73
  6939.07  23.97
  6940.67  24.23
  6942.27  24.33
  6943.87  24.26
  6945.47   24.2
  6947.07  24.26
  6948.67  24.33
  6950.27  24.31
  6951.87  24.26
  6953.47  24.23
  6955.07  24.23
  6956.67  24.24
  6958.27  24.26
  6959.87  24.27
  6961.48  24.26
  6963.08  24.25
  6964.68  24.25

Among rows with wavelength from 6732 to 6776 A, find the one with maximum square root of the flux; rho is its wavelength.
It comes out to 6734.44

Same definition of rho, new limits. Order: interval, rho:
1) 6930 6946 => 6942.27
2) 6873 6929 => 6927.90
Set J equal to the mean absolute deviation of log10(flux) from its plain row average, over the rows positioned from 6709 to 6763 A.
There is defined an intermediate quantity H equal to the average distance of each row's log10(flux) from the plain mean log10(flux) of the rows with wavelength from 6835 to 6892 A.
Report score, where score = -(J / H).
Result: -1.02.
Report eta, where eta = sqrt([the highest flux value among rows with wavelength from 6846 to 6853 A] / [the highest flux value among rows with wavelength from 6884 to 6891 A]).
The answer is 1.00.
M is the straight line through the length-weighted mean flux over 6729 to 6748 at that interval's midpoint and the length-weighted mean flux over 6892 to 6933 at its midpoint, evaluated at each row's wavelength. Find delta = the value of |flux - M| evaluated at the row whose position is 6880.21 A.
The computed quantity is 0.44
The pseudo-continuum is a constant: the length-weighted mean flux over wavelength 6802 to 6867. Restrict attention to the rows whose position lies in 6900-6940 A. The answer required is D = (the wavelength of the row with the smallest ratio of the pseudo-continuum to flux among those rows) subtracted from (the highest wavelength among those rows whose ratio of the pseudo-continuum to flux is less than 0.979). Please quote 0.0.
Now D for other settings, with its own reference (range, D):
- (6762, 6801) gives 1.6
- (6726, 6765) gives 26.4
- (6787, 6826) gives 1.6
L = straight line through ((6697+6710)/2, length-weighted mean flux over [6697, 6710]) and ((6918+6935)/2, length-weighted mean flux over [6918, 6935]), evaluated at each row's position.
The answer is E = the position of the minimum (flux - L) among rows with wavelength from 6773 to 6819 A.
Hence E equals 6784.24 A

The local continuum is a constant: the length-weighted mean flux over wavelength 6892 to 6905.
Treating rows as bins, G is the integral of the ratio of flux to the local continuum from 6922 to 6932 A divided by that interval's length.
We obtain 1.01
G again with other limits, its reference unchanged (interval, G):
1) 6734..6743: 1.02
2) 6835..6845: 1.00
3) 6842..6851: 1.01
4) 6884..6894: 1.00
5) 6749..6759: 1.02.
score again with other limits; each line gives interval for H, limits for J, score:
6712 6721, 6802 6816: -0.50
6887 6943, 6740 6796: -0.64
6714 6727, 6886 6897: -0.16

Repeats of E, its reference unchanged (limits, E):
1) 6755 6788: 6767.08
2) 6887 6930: 6915.15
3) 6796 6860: 6859.64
